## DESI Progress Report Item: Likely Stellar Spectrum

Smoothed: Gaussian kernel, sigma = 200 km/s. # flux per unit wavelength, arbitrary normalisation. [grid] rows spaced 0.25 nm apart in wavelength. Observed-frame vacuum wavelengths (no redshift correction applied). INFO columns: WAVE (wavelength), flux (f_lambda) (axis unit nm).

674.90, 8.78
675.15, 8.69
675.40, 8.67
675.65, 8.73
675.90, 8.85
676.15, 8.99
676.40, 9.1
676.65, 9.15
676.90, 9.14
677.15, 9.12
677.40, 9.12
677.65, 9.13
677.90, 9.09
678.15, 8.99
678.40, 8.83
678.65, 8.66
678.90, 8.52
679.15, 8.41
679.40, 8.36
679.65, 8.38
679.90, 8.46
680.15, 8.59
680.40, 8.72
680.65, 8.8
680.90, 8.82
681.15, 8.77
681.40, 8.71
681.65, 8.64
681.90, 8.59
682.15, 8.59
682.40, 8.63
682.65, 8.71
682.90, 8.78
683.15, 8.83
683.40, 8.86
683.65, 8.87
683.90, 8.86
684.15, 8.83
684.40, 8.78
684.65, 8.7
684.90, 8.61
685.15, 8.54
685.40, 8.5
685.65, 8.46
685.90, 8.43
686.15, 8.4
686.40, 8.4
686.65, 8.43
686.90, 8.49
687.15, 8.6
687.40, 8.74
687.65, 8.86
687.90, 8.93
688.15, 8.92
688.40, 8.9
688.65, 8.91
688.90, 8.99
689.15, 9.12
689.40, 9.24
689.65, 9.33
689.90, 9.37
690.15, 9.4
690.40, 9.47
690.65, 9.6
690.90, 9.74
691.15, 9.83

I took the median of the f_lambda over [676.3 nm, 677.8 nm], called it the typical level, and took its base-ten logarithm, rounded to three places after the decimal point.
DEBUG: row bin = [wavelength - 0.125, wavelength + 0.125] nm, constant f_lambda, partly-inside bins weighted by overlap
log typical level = 0.960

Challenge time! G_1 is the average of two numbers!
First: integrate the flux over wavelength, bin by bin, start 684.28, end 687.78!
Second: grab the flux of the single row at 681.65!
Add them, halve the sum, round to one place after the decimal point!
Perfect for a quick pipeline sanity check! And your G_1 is 19.3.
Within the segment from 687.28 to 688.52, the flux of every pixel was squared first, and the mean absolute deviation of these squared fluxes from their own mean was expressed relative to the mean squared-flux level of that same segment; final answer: 0.013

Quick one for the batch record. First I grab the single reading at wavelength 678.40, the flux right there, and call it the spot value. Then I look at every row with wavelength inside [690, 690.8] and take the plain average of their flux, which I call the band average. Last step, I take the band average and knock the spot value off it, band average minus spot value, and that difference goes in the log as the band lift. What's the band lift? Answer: 0.66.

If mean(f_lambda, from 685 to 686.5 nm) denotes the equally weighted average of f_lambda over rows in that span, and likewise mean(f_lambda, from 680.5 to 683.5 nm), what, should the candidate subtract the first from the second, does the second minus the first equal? 0.3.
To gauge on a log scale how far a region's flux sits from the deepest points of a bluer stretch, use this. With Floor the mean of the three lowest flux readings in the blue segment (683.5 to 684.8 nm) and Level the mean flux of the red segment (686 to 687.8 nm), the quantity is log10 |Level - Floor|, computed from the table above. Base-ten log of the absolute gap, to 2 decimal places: -0.68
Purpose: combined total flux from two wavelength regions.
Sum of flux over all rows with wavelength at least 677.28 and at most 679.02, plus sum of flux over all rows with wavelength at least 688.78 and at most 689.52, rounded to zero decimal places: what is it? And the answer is 90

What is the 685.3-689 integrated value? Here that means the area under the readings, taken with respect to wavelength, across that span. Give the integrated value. 32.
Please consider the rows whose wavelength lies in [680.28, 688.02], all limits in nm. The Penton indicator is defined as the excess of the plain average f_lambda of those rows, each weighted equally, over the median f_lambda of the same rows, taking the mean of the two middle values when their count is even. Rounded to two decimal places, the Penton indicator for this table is -0.04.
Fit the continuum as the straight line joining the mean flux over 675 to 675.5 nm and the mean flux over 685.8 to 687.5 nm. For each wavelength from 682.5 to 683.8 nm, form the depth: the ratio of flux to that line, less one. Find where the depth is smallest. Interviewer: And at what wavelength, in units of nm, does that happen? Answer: 682.65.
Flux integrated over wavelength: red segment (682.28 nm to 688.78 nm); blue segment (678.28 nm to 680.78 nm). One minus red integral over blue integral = -1.6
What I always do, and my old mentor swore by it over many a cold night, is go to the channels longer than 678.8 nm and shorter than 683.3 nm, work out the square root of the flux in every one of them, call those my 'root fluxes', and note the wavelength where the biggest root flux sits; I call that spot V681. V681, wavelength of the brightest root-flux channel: 683.15 nm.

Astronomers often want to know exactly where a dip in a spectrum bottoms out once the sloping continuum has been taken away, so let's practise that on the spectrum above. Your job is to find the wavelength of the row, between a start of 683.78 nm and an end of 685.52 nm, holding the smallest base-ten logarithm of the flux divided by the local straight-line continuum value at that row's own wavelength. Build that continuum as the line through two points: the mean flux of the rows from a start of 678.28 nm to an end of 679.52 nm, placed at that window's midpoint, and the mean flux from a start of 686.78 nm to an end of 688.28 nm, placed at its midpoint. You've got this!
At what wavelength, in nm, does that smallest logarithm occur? 685.40 nm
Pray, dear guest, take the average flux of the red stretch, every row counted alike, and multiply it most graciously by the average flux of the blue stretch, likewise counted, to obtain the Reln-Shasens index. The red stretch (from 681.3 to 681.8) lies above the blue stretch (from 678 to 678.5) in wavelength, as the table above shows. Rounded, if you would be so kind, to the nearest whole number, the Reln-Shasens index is 77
